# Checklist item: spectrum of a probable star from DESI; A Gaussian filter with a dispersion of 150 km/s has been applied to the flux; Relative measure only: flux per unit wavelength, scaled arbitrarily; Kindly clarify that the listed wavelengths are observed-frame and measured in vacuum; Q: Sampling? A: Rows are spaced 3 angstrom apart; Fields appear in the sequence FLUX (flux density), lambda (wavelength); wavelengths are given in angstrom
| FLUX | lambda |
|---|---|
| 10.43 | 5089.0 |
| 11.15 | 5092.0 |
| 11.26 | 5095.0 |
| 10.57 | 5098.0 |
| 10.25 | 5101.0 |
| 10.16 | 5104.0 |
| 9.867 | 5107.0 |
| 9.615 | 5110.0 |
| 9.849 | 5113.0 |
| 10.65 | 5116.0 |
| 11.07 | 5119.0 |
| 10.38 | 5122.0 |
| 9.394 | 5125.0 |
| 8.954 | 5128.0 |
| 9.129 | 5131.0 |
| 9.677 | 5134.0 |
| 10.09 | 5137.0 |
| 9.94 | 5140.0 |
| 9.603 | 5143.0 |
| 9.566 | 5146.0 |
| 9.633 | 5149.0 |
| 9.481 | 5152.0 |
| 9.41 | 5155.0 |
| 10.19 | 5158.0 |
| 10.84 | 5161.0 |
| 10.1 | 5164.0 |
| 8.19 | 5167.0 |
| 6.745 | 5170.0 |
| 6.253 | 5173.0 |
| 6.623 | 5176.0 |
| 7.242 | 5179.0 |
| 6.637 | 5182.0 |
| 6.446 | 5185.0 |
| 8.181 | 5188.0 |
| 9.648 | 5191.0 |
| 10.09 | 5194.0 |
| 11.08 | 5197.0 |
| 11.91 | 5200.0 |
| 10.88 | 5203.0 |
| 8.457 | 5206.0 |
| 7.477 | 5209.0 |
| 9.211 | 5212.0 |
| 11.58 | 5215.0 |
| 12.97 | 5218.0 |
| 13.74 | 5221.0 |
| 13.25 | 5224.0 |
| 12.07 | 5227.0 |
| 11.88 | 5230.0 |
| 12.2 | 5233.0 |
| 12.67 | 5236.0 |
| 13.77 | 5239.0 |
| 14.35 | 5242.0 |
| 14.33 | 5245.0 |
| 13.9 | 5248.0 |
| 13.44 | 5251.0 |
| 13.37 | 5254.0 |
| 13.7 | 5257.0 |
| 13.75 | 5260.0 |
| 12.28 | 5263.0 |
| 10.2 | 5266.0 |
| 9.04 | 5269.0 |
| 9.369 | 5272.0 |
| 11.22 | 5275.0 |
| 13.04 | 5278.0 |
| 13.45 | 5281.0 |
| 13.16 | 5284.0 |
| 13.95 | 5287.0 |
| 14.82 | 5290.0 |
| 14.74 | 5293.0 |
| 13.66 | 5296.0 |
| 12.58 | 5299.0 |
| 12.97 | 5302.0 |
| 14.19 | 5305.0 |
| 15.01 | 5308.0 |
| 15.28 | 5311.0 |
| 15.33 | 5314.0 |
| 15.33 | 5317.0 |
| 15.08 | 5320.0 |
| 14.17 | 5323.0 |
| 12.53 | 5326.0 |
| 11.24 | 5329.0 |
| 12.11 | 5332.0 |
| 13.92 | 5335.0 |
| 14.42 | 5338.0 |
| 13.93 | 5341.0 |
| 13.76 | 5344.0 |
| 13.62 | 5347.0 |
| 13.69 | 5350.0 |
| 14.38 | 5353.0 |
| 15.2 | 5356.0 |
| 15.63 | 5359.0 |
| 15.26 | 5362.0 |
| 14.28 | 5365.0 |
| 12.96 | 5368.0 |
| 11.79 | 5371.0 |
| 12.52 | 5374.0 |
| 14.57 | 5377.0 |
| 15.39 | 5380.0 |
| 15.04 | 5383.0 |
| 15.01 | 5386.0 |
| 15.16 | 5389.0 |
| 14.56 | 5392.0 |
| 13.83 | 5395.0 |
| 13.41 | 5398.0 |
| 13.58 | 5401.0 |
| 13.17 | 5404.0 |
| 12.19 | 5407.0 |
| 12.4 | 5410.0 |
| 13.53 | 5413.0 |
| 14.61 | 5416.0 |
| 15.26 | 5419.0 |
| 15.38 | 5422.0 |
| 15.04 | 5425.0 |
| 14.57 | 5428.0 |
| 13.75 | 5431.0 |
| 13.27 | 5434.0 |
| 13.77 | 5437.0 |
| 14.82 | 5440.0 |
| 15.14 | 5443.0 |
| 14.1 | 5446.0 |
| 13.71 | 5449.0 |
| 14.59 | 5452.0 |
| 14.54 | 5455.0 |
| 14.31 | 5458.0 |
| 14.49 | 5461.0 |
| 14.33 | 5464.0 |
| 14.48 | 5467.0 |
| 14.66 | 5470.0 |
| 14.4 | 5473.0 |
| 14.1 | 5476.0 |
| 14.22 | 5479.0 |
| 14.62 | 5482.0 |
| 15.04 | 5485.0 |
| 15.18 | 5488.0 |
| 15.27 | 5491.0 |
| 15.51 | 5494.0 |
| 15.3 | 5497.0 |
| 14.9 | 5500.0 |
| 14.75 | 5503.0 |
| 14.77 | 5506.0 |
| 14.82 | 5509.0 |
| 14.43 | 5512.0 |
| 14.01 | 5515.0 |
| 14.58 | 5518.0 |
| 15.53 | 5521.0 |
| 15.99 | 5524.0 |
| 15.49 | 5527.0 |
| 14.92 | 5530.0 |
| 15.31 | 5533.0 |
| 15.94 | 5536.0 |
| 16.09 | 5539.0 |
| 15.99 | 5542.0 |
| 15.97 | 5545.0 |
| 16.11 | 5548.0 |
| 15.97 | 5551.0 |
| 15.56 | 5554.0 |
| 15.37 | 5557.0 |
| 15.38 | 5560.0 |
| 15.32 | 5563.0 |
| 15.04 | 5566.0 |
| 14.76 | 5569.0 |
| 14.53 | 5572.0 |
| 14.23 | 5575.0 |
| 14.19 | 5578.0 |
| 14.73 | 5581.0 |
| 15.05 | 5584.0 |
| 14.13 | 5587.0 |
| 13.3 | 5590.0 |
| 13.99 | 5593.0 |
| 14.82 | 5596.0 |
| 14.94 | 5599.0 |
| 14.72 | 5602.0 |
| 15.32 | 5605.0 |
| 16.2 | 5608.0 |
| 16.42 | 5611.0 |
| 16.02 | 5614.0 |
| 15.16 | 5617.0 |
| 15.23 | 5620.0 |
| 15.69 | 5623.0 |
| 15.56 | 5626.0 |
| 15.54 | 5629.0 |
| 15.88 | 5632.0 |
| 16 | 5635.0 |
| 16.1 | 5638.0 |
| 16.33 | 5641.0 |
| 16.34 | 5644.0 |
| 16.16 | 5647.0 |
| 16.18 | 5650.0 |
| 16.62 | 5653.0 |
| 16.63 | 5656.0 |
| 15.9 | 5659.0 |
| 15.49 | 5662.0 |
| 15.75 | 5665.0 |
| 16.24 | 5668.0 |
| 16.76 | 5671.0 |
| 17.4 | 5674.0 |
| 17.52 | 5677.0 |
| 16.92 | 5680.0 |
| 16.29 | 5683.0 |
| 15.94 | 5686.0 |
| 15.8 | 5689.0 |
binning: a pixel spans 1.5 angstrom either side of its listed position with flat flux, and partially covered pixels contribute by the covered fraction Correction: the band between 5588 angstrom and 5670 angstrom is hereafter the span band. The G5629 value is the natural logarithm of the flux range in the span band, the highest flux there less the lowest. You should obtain 1.2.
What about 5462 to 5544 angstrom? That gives 0.7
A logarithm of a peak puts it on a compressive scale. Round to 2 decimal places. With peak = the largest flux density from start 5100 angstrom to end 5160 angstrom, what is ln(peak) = 2.40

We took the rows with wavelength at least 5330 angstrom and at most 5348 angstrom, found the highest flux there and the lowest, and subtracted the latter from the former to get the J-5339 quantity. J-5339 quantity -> 2.3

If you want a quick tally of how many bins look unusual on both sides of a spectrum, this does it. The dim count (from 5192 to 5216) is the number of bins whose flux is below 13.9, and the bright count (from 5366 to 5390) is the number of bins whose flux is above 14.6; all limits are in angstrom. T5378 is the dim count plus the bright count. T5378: 12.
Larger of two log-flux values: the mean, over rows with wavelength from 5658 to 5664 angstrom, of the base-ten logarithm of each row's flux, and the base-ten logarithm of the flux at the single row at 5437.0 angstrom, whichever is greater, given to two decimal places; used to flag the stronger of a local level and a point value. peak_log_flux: 1.20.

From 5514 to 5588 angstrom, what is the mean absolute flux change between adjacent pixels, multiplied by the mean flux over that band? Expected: 5.2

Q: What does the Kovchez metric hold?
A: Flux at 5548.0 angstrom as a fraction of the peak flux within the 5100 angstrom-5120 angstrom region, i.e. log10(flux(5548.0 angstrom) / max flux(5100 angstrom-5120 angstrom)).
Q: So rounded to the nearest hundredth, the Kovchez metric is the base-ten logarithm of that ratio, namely 0.16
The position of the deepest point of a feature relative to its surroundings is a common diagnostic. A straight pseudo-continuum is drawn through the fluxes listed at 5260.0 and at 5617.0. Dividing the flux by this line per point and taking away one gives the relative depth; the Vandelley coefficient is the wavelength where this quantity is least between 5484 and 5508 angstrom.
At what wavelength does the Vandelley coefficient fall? 5503.0 angstrom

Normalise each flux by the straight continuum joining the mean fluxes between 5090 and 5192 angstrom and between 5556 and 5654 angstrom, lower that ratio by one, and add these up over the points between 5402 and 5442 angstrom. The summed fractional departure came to 1.0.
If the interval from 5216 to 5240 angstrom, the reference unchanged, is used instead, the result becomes 1.8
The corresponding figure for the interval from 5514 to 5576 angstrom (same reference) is 1.2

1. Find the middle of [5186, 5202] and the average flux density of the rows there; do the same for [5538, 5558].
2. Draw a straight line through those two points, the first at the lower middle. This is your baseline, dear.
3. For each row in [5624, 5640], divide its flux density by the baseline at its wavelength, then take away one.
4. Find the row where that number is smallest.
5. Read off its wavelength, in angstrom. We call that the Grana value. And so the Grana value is 5629.0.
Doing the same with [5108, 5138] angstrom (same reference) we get 5128.0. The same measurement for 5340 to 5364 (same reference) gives 5347.0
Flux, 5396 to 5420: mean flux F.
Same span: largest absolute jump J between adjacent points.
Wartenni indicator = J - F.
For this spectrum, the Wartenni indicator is -12.4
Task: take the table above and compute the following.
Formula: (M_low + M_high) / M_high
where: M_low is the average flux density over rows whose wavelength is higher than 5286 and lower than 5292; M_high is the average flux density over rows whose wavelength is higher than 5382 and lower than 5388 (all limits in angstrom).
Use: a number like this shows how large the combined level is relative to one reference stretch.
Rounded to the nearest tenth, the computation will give 2.0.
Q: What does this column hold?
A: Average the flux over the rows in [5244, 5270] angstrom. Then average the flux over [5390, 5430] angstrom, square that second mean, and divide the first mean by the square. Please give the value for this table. 0.065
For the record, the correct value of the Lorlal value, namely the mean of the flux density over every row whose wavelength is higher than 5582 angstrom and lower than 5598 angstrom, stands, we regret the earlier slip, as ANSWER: 14.3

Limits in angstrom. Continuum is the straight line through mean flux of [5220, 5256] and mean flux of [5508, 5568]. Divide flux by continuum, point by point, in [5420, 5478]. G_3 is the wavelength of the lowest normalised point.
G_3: 5434.0 angstrom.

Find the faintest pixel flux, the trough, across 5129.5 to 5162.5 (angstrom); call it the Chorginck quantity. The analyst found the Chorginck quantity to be 9.129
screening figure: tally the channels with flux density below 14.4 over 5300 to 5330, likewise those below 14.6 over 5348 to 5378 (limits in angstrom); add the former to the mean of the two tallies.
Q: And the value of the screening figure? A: 11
